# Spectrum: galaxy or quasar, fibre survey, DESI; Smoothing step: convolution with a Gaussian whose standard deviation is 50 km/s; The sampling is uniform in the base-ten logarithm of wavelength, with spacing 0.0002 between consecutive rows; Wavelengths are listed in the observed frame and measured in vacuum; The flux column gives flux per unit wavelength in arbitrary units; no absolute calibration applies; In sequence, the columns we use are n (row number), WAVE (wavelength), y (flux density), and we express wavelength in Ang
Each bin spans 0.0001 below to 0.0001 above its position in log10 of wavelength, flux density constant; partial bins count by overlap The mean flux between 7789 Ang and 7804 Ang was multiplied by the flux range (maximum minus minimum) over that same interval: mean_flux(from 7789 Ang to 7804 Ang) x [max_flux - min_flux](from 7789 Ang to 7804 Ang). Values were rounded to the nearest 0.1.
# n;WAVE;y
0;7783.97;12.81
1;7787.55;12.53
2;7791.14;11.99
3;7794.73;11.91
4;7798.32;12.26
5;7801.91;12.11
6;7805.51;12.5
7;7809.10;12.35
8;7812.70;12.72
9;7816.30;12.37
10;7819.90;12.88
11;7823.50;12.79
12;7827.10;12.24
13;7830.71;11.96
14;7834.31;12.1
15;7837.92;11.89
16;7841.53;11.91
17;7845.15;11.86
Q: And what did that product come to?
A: 4.2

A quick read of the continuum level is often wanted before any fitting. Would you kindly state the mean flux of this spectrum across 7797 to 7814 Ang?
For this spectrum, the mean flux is 12.4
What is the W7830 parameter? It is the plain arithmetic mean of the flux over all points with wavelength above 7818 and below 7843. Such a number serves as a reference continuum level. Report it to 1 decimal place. 12.3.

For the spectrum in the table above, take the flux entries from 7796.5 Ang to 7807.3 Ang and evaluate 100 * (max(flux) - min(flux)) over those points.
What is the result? 39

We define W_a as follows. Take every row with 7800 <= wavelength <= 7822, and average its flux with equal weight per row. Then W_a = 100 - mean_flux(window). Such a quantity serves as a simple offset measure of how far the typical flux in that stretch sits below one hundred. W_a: 87.5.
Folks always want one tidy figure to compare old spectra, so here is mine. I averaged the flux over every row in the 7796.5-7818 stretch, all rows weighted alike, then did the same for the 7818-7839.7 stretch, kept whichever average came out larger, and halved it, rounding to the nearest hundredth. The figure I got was 6.19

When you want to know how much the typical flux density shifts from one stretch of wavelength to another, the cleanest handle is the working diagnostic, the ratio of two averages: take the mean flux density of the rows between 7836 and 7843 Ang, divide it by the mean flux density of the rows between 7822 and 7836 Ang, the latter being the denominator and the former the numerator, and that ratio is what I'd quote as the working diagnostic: 0.97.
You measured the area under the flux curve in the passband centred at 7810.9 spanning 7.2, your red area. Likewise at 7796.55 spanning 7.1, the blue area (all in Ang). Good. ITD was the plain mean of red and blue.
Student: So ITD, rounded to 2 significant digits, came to 88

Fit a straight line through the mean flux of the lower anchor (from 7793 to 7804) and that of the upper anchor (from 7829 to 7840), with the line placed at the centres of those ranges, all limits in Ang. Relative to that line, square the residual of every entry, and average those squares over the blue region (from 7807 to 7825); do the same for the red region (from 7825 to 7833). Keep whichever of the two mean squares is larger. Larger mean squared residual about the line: 0.4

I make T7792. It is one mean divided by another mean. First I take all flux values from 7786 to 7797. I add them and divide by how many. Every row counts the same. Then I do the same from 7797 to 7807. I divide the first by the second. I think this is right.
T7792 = 0.99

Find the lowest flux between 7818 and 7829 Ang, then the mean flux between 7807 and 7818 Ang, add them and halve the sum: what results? 12.4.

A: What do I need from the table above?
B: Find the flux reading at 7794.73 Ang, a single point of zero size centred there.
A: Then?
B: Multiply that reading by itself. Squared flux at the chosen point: 142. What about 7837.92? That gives 141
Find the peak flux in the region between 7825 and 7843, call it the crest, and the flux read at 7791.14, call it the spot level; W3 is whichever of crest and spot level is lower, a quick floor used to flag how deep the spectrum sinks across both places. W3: 12.0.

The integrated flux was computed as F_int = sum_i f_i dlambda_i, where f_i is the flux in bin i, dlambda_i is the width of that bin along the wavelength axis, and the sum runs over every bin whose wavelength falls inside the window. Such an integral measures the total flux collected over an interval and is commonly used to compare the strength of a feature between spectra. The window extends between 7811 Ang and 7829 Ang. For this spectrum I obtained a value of 227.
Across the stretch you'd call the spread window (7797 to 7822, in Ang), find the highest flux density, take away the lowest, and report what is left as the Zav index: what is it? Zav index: 0.8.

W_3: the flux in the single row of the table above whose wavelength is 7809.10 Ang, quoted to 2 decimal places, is 12.35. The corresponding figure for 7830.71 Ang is 11.96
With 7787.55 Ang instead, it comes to 12.53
